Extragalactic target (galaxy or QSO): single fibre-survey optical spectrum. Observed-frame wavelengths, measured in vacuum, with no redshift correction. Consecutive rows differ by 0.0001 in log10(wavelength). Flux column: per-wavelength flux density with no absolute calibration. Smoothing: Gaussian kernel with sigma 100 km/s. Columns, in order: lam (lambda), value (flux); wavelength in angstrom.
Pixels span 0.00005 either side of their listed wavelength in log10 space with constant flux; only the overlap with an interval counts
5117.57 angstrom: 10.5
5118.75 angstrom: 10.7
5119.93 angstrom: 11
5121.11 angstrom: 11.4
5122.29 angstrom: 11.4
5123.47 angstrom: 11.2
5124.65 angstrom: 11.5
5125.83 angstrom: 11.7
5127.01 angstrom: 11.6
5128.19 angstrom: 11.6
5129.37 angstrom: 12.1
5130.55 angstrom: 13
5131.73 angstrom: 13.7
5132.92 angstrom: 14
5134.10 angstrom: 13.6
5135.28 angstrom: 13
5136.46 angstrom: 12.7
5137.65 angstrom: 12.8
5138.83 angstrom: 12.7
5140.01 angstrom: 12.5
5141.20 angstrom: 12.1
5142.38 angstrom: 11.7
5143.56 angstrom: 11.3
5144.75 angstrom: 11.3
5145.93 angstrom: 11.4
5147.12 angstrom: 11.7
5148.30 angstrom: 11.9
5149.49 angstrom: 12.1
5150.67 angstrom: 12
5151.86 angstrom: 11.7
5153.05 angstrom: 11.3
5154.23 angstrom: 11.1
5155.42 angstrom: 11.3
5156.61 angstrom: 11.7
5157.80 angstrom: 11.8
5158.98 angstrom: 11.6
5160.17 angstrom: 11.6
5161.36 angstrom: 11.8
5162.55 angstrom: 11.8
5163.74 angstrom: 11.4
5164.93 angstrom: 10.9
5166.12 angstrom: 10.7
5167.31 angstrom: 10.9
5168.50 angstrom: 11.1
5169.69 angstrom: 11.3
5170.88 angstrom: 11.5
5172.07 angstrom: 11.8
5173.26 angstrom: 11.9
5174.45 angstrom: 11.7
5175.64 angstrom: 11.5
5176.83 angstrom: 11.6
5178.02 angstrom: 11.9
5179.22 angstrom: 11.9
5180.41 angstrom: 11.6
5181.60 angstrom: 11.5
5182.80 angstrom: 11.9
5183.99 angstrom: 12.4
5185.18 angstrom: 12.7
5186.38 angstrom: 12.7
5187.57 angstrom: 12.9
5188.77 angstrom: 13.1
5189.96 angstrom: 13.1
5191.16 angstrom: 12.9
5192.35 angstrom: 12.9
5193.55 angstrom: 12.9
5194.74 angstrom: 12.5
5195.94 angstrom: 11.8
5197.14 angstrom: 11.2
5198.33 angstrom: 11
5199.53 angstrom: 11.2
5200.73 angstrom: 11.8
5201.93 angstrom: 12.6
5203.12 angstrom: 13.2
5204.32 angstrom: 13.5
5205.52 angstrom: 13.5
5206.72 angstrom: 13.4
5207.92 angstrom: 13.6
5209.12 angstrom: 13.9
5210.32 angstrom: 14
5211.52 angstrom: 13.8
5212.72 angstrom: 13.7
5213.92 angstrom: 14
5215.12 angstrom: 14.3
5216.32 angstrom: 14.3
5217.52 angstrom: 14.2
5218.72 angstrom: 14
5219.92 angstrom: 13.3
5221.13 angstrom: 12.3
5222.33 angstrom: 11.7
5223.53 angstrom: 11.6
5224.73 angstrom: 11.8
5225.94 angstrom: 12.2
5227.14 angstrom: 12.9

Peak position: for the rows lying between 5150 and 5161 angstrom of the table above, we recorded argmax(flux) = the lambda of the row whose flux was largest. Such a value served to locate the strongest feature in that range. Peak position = 5150.67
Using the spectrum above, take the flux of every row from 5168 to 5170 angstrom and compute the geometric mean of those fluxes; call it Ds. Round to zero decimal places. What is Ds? 11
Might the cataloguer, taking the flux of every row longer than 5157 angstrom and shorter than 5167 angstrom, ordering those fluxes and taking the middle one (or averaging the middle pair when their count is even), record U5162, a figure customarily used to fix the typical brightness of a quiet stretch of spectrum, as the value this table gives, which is 11.6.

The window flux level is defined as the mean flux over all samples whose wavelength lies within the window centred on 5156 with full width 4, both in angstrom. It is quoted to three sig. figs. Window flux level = 11.5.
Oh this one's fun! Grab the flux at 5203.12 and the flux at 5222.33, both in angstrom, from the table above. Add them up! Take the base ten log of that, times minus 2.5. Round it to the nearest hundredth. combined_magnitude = -3.49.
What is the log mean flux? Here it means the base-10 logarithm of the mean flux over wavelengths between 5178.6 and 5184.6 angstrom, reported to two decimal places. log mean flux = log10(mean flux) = 1.07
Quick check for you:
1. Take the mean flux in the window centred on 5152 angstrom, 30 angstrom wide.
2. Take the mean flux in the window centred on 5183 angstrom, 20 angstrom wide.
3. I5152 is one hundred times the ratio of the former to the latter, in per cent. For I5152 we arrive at 95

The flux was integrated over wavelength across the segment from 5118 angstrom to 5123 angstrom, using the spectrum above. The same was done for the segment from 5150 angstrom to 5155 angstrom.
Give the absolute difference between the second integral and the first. 2.2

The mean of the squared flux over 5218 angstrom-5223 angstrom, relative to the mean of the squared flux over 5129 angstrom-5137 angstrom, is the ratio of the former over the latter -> 0.95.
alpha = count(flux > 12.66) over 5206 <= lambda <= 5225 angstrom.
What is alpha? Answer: 12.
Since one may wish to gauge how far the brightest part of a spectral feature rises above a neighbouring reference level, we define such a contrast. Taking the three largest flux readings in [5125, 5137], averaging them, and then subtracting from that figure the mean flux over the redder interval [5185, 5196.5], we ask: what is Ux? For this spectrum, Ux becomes 1.0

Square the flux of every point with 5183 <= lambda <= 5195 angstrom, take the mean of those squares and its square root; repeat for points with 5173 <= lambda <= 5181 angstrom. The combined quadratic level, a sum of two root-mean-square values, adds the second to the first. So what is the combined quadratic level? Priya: 24.5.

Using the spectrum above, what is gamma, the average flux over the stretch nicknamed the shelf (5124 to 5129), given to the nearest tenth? 11.6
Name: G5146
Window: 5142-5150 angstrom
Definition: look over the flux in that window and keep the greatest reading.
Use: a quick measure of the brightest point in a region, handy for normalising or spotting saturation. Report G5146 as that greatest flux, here 12.1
